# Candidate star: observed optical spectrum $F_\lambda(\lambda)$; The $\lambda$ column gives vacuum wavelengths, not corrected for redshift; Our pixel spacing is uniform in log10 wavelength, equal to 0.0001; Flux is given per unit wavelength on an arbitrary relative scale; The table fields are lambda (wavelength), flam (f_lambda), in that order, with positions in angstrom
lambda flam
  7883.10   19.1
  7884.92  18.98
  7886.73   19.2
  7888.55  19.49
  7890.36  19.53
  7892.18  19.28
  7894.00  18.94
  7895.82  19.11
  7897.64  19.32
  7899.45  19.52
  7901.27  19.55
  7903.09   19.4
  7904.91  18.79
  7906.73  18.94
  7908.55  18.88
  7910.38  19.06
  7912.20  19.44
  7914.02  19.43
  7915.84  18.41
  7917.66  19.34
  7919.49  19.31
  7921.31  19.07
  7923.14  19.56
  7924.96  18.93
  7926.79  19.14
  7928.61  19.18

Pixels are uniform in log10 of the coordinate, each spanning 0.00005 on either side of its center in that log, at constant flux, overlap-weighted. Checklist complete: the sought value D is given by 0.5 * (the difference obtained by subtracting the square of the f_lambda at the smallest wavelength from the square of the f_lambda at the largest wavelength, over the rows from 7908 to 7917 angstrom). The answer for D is -8.8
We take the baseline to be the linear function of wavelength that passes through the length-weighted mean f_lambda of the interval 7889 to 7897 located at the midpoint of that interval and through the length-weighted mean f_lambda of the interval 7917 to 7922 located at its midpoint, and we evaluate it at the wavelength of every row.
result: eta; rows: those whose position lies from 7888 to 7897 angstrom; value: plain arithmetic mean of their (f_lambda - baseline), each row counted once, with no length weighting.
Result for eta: 0.04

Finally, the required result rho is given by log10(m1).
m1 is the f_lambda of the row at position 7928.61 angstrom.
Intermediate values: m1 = 19.18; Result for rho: 1.283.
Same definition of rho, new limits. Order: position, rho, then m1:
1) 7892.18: 1.285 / 19.28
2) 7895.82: 1.281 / 19.11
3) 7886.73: 1.283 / 19.2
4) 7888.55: 1.290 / 19.49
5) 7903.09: 1.288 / 19.4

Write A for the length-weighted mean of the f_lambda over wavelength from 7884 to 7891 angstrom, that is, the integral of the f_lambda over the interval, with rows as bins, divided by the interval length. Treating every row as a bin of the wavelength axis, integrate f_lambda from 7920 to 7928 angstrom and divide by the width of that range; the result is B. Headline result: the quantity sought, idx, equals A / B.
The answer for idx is 1.01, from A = 19.30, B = 19.2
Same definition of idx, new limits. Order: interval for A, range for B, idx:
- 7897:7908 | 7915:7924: 1.01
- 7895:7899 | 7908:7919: 1.01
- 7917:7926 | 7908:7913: 1.01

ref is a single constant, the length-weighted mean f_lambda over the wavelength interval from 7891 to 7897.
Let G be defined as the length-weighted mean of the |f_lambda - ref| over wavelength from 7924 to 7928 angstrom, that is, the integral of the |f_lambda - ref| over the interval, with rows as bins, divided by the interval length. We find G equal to 0.107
